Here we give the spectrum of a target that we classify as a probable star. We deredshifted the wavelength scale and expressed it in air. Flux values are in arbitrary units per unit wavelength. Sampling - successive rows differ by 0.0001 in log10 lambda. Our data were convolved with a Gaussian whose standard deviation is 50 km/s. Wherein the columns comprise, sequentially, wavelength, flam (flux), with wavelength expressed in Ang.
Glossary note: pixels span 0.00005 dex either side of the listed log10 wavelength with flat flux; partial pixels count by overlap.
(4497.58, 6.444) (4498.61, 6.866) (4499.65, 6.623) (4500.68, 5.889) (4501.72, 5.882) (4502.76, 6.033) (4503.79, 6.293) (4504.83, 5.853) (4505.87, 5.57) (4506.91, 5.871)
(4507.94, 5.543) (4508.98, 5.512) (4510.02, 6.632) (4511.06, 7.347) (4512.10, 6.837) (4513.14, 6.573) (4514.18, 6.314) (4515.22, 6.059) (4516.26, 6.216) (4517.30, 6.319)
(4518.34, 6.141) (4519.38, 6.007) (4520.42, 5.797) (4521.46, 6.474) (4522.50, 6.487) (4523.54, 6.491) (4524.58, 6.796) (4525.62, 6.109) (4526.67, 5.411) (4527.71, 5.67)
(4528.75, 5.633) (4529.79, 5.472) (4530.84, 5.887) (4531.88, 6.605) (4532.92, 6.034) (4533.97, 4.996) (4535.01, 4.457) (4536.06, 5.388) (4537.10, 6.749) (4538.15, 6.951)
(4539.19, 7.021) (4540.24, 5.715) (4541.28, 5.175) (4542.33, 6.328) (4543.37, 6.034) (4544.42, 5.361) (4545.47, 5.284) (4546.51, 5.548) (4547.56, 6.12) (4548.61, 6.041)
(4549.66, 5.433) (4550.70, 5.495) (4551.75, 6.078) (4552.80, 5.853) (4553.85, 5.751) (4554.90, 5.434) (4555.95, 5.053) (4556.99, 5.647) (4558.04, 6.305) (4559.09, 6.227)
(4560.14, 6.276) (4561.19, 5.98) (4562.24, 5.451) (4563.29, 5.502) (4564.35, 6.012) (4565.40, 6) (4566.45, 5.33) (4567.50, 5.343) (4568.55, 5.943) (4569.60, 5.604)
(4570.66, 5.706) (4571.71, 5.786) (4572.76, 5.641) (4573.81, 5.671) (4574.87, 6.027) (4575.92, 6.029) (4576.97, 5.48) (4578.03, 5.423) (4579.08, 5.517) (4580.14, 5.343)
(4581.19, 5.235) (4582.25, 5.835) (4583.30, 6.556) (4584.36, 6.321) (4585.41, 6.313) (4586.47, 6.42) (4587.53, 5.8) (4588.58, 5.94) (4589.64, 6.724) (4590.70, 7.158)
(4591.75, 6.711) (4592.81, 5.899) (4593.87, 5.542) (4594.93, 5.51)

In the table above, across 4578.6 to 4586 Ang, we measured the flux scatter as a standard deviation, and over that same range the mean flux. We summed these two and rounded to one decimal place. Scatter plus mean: 6.4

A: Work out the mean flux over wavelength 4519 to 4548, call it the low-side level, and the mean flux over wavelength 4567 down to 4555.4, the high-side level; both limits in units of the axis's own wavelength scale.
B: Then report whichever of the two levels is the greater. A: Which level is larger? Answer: 5.93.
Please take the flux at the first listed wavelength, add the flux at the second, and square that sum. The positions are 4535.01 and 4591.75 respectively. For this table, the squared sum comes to 125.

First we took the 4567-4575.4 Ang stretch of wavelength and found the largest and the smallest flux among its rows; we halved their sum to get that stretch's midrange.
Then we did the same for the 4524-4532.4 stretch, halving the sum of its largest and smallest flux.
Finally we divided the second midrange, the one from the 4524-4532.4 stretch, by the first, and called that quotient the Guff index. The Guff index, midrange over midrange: 1.07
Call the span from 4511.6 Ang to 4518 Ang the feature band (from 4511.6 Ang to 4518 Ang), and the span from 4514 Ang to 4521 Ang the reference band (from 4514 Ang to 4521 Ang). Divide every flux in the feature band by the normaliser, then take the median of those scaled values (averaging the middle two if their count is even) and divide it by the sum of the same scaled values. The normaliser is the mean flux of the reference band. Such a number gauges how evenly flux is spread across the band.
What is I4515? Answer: 0.16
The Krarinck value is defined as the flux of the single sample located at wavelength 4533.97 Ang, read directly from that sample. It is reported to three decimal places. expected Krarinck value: 4.996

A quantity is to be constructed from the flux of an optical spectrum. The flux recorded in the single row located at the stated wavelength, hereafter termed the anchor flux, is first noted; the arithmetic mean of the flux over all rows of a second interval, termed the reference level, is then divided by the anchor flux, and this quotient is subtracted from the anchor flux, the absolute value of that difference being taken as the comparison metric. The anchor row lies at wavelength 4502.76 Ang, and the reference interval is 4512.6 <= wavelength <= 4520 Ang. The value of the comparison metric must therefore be 5.00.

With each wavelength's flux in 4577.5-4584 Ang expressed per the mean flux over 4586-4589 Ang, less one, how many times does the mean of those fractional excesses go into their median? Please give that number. 1.5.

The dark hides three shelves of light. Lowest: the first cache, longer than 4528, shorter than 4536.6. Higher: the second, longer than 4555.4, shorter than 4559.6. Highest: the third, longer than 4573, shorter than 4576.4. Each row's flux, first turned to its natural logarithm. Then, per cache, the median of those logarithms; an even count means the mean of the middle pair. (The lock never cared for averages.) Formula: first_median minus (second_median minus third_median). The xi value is 1.73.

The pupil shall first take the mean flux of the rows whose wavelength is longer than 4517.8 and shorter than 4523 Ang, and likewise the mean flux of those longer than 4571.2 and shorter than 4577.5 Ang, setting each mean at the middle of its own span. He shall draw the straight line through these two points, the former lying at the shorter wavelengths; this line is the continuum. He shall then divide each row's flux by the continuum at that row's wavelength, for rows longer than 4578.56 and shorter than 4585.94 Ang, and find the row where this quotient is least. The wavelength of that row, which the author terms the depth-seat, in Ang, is 4581.19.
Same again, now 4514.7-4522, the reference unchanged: 4520.42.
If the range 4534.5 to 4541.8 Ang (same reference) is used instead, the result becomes 4535.01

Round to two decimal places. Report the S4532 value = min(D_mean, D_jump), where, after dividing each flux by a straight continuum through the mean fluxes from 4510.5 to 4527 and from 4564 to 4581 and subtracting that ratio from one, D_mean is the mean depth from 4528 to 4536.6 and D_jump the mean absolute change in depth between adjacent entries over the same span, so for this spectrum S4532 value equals 0.10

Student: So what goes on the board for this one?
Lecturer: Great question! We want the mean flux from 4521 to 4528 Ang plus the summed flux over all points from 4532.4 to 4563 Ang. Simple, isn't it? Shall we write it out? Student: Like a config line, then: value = 174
